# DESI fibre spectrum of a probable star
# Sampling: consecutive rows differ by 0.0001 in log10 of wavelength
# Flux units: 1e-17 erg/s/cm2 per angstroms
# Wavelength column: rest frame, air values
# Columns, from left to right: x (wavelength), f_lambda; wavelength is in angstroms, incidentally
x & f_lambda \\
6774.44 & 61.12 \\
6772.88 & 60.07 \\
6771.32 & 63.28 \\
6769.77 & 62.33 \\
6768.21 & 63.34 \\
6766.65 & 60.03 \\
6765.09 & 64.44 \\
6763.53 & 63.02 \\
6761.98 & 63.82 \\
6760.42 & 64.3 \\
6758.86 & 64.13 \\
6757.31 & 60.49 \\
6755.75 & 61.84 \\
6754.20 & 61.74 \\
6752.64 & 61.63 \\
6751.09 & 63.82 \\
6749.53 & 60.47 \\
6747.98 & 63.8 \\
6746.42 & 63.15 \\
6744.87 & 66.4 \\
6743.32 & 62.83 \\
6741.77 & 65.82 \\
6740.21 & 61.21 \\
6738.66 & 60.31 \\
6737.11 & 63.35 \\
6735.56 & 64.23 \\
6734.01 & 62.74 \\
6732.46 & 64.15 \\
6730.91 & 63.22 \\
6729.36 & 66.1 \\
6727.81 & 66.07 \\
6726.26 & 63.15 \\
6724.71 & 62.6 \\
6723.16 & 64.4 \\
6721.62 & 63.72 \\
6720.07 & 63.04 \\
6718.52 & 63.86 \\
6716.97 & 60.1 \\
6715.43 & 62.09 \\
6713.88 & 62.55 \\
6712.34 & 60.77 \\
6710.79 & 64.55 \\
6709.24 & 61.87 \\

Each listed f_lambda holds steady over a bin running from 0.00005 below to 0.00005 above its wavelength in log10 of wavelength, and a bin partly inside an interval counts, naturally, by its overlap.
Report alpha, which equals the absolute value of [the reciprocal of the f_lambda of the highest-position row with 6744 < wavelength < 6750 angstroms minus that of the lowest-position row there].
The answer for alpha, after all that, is 0.0015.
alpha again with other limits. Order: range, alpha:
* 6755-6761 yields 0.0006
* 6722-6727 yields 0.0003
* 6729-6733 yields 0.0005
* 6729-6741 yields 0.0012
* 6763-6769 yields 0.0001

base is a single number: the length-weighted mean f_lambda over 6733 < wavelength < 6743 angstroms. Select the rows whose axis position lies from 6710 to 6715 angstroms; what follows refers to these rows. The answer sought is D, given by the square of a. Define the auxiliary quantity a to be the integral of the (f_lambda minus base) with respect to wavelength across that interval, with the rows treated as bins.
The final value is 4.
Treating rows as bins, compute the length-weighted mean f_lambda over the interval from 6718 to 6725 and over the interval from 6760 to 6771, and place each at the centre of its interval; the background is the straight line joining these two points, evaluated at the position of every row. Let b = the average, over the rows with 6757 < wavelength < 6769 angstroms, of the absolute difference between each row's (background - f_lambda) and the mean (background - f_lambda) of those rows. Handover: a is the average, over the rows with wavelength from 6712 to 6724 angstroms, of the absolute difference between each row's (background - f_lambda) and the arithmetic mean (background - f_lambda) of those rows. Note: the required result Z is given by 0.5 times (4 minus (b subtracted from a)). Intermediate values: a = 1.23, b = 1.3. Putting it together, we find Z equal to 2.06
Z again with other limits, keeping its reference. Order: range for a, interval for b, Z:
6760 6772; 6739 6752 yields 2.29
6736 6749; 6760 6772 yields 1.72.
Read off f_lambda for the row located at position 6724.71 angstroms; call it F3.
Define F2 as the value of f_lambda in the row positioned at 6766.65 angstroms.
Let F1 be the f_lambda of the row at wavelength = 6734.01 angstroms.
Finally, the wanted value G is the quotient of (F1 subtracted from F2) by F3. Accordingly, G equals -0.04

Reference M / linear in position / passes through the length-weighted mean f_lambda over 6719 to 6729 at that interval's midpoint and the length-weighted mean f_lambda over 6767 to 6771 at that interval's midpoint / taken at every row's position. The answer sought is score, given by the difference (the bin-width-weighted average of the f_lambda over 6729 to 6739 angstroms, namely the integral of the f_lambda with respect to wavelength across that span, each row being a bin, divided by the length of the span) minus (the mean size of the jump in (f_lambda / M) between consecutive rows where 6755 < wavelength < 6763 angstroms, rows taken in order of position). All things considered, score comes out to 63.5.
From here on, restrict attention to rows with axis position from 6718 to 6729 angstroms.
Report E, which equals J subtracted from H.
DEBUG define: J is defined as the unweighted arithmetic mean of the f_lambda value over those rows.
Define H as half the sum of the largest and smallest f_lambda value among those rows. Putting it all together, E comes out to 0.50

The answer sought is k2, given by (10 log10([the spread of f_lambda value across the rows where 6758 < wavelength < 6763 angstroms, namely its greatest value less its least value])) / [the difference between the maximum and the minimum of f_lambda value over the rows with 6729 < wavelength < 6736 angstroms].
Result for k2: -0.9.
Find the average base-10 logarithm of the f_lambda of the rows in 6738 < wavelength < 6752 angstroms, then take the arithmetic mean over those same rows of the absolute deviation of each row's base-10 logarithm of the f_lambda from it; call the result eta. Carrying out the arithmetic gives 0.0116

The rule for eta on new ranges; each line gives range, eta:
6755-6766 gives 0.0081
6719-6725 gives 0.0042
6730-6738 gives 0.0036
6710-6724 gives 0.0087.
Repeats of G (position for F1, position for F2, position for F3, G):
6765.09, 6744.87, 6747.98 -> 0.03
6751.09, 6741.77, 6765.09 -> 0.03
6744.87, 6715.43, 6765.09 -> -0.07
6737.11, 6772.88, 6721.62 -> -0.05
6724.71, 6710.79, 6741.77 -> 0.03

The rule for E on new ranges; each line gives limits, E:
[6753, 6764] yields -0.37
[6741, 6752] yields -0.32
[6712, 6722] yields -0.32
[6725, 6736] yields 0.18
